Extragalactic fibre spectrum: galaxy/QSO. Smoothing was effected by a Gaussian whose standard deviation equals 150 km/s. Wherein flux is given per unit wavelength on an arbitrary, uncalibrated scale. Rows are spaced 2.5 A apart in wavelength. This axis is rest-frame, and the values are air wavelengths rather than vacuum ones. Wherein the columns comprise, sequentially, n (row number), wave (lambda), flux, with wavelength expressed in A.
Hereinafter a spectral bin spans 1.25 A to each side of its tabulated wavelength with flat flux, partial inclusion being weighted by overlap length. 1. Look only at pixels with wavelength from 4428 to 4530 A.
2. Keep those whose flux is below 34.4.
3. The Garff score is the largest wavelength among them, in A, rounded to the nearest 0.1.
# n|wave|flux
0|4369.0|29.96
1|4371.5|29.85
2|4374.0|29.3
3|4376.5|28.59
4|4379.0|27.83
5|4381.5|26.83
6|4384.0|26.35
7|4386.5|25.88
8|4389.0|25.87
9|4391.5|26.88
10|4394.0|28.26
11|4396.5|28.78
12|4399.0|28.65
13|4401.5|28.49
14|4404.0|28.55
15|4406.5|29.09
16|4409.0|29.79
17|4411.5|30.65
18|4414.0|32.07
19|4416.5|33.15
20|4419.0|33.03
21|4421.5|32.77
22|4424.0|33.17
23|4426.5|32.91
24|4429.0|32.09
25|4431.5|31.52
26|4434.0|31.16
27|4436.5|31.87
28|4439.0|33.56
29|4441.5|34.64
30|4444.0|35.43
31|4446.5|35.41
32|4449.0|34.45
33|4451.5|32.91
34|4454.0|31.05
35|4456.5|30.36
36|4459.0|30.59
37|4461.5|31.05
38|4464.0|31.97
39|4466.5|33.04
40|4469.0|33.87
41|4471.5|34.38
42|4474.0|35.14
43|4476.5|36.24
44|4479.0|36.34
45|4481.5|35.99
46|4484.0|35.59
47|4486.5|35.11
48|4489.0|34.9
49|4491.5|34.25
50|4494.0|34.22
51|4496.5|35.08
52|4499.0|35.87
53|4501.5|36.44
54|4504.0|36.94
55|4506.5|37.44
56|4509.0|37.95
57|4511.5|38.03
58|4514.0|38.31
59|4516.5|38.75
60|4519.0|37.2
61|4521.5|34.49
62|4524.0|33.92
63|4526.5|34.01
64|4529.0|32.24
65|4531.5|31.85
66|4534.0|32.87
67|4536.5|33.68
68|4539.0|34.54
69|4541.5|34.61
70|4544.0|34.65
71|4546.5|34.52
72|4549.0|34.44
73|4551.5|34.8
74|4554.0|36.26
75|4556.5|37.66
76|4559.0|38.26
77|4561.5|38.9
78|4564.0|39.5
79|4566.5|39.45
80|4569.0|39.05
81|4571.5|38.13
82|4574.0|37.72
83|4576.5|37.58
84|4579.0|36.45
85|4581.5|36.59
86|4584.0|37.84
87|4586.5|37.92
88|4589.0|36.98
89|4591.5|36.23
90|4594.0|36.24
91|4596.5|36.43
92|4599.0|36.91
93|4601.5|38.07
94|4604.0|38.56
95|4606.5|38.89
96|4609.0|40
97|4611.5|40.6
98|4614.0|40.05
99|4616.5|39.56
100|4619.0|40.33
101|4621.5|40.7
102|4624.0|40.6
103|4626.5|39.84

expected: 4529.0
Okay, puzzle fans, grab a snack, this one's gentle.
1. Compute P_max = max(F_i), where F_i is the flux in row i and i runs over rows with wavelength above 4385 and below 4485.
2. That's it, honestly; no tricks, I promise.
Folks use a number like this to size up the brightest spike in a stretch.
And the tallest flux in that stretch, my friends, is 36.34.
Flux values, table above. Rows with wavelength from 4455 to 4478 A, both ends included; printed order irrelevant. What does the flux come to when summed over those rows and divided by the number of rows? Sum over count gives 33.0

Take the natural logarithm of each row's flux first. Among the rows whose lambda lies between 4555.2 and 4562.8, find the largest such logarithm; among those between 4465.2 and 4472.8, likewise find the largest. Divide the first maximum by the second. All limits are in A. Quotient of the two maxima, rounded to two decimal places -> 1.03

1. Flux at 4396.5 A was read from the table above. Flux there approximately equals 28.78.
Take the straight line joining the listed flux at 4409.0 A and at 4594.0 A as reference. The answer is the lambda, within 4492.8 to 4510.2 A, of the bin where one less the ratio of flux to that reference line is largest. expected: 4494.0 A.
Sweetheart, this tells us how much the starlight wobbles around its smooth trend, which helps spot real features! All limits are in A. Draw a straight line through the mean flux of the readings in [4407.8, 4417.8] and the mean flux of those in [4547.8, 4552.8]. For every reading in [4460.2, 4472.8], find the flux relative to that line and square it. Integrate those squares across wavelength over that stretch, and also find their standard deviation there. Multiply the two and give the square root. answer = 4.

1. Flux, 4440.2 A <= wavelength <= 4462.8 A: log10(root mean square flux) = 1.52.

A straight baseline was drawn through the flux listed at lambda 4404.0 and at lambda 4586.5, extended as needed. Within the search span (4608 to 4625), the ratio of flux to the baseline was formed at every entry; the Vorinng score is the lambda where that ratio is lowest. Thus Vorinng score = 4616.5 A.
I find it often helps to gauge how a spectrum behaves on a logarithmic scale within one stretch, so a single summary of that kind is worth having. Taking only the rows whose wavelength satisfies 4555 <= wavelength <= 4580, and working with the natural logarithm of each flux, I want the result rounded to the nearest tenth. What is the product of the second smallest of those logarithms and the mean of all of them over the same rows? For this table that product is 13.2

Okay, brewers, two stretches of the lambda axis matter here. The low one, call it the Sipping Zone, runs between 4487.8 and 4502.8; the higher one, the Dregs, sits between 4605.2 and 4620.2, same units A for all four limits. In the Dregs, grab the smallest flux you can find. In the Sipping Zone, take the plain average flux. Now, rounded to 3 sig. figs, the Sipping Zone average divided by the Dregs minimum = 0.903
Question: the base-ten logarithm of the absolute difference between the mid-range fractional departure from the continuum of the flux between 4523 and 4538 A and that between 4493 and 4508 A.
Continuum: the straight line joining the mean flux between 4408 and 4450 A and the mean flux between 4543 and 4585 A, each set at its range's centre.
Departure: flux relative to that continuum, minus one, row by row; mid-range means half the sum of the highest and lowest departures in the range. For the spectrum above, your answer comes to -0.97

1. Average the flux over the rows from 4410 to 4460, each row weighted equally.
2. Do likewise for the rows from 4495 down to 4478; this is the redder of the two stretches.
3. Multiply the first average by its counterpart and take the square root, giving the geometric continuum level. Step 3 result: 34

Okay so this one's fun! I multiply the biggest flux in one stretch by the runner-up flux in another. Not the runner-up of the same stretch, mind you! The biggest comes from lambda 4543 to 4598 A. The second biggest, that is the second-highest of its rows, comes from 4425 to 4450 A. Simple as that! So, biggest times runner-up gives 1399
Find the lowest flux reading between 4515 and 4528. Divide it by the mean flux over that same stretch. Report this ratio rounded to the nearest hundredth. 0.95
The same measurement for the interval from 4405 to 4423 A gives 0.92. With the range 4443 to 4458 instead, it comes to 0.91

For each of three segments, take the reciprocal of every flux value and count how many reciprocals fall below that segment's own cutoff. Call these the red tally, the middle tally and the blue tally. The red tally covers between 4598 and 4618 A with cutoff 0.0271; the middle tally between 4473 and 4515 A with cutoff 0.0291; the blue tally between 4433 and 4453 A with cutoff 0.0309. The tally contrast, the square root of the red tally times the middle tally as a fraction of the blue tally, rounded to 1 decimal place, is 1.8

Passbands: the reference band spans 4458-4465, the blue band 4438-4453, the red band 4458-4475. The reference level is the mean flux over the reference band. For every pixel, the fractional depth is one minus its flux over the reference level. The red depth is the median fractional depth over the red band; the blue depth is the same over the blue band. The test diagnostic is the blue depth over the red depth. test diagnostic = 1.8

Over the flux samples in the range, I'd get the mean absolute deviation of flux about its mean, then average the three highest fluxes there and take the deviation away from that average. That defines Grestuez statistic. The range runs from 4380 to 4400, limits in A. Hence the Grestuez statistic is 27.5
